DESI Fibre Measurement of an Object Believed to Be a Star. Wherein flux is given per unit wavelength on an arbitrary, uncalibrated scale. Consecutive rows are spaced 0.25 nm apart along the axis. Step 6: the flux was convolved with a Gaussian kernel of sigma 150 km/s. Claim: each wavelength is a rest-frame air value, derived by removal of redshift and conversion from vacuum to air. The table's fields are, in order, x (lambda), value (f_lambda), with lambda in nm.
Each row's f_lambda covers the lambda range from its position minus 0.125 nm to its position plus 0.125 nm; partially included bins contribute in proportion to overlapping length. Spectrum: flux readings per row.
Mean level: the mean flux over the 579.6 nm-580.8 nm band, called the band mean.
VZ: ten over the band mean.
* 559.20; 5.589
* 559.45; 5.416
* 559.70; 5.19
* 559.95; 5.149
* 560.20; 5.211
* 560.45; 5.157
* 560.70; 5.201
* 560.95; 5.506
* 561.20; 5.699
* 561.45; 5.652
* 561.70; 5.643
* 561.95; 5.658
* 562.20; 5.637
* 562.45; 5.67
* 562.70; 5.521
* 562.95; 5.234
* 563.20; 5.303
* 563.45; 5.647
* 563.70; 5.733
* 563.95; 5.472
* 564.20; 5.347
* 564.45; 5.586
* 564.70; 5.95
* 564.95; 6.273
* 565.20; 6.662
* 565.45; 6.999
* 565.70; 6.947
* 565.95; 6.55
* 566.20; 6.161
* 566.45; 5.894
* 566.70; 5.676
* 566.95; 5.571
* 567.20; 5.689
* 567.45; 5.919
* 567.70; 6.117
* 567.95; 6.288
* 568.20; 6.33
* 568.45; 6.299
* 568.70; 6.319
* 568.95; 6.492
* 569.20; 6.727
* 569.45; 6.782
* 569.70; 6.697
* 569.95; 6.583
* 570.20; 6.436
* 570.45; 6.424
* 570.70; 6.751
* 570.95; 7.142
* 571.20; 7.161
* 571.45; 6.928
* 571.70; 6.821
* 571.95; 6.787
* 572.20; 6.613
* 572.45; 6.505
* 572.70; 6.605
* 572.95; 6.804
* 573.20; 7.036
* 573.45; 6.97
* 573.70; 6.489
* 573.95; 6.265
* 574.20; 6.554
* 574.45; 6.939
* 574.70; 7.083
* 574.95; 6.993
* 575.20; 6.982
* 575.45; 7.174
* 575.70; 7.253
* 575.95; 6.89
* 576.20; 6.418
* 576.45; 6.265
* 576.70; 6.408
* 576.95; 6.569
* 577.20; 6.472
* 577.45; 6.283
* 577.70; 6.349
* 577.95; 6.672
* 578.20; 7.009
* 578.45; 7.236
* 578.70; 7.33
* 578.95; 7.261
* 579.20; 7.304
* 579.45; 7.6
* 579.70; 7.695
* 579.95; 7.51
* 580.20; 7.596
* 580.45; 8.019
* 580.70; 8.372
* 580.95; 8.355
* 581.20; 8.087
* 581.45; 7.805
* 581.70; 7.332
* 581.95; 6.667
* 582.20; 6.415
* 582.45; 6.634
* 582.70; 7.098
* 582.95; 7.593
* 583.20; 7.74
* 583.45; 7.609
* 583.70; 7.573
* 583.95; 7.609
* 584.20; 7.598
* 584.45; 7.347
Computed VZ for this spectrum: 1.28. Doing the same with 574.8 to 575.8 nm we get 1.41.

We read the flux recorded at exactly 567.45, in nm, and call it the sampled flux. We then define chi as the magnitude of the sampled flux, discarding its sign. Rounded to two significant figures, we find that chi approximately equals 5.9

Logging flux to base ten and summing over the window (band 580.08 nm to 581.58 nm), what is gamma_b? 5.4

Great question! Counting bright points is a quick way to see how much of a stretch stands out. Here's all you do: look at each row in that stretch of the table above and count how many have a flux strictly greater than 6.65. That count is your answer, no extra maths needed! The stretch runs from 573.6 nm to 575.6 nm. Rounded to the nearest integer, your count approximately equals 5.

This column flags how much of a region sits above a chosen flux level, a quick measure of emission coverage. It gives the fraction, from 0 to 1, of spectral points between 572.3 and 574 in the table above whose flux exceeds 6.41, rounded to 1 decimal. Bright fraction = 0.9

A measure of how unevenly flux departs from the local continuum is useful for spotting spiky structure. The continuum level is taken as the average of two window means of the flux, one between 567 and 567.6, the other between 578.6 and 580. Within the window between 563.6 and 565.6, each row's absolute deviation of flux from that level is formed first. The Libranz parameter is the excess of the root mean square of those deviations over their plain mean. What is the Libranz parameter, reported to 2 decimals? 0.11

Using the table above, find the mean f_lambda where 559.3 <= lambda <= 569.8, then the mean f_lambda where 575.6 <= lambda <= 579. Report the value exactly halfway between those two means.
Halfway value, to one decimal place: 6.3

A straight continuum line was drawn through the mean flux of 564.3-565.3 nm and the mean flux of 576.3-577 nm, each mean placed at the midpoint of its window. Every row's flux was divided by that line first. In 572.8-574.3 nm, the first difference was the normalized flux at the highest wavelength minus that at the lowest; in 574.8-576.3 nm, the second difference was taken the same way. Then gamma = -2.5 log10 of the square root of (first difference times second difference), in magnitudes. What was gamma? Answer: 2.96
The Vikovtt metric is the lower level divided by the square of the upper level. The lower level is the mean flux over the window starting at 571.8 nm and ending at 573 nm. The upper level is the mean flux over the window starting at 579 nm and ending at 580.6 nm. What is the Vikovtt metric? 0.11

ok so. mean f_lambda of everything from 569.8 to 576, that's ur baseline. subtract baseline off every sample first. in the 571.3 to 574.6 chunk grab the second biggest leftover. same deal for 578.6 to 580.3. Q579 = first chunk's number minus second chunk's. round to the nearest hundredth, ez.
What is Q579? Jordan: -0.63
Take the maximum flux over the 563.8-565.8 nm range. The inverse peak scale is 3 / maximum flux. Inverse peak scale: 0.429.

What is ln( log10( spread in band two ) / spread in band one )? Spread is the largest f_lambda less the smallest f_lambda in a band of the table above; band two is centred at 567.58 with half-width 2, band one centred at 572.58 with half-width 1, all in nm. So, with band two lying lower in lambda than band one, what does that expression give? -1.3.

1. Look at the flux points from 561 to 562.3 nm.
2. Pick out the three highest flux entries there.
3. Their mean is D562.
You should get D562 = 5.7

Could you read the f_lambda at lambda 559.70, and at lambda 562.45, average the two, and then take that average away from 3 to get -2.4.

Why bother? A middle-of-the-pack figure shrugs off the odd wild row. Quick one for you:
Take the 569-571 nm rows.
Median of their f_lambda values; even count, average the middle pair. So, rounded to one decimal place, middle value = 6.7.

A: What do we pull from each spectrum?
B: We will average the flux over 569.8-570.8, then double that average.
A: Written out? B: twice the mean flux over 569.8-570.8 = 13.1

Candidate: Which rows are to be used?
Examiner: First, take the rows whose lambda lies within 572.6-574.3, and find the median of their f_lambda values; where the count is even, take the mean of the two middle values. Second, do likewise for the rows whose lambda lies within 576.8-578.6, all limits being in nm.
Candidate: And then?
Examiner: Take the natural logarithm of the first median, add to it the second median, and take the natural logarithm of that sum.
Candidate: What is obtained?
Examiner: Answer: 2.13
